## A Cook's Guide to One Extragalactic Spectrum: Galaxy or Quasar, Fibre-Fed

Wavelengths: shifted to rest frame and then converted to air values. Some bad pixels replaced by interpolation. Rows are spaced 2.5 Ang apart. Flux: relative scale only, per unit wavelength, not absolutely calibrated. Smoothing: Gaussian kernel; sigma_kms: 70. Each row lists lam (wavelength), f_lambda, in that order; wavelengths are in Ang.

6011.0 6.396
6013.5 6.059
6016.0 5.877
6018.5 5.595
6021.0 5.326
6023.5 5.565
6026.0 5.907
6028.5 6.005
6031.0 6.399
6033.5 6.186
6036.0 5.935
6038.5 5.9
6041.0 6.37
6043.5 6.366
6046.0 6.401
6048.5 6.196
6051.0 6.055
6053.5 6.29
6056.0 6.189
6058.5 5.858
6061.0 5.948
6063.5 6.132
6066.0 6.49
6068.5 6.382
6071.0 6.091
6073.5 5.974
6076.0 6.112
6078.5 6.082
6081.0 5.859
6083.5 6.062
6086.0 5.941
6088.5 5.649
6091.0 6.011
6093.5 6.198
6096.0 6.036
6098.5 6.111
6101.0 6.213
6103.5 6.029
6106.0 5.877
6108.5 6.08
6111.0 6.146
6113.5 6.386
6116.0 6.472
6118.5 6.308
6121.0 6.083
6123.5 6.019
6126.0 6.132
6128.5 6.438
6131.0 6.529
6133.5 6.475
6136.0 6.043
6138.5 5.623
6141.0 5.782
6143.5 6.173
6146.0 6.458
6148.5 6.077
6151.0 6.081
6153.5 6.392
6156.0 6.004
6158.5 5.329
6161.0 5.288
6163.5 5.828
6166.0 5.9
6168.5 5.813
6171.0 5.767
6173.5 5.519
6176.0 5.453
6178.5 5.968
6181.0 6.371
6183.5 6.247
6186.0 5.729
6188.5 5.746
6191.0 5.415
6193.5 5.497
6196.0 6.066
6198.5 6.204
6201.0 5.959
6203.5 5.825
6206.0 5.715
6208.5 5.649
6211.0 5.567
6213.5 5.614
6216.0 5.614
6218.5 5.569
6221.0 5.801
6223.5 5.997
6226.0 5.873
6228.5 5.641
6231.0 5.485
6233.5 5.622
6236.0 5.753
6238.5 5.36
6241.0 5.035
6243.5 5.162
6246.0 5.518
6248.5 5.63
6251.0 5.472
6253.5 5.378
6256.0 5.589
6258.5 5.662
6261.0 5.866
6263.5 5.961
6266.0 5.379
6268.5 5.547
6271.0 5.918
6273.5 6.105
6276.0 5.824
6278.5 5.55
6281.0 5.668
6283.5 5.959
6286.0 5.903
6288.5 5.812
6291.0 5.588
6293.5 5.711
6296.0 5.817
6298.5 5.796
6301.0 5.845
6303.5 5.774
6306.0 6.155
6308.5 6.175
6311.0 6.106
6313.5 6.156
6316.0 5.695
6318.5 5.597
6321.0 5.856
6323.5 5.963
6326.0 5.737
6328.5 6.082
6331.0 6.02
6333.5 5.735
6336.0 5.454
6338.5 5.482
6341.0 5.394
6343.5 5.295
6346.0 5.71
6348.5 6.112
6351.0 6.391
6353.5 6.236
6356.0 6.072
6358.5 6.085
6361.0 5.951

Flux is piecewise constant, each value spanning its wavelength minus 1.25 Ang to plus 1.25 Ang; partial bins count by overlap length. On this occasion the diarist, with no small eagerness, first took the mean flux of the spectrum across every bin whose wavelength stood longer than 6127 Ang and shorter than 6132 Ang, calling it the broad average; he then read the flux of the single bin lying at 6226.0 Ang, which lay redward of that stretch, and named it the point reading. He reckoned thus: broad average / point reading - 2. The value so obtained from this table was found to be -0.90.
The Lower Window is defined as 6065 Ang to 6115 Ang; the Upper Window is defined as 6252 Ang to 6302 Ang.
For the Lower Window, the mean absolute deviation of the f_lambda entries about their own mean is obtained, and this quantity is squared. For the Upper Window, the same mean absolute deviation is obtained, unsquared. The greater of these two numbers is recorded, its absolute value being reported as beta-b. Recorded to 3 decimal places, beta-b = 0.162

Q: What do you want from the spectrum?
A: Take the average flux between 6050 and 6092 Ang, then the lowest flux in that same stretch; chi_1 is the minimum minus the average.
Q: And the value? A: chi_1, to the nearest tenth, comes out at -0.4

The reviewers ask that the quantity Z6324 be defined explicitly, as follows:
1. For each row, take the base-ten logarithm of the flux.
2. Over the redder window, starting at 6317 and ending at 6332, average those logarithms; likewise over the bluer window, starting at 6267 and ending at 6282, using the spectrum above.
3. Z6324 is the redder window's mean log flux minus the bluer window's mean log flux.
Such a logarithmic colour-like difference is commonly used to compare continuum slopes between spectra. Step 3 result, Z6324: 0.008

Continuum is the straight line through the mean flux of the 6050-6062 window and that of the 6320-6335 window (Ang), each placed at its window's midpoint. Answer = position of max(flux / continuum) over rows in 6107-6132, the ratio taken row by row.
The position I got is 6131.0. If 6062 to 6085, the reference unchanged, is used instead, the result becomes 6066.0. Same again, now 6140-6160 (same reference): 6146.0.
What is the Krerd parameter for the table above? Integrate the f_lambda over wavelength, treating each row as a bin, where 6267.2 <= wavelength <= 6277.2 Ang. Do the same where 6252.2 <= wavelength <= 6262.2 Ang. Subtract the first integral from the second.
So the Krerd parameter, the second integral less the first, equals -2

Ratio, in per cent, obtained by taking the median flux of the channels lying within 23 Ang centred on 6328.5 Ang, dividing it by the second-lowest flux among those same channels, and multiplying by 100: 105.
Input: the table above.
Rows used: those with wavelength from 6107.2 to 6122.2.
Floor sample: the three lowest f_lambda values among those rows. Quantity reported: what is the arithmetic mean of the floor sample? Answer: 6.10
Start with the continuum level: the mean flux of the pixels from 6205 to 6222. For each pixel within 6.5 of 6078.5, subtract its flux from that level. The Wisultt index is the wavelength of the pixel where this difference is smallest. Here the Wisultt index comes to 6076.0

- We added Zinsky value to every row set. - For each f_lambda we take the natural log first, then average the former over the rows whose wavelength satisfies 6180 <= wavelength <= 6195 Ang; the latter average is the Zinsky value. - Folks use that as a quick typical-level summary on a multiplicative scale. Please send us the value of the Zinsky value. 1.76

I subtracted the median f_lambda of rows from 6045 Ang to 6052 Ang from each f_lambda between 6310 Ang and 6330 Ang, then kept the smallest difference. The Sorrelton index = -0.6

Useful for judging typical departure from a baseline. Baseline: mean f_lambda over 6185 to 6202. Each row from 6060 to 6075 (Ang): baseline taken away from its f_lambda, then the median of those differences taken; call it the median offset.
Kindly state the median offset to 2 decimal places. 0.31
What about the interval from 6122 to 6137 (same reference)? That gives 0.48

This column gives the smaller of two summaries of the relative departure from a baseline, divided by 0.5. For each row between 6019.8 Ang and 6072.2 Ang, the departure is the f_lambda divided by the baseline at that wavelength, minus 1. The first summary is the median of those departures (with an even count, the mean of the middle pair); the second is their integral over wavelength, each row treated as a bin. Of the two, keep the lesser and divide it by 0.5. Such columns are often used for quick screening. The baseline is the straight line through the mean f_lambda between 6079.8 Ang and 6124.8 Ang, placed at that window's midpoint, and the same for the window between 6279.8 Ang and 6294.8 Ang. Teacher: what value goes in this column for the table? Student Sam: -1.4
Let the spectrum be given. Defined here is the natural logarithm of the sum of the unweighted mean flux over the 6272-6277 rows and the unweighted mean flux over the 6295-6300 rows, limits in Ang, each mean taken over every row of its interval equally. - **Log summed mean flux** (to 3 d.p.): 2.466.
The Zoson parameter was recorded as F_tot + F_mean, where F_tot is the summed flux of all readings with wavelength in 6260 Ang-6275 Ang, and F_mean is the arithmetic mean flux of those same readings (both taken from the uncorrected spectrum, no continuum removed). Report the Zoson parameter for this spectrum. 41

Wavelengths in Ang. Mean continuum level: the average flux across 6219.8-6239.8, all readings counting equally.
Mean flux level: 5.7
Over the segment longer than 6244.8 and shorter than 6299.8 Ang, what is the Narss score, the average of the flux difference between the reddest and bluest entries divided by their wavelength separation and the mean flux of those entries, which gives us 2.86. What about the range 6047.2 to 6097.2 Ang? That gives 3.04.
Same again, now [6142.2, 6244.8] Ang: 2.88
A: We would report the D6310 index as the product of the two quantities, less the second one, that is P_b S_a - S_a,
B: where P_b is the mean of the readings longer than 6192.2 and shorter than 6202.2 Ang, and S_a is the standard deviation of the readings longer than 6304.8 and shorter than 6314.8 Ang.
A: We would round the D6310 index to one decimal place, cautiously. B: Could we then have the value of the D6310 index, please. 0.1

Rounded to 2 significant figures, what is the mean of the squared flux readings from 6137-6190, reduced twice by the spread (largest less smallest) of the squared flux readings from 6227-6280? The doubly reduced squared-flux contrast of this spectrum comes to 11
